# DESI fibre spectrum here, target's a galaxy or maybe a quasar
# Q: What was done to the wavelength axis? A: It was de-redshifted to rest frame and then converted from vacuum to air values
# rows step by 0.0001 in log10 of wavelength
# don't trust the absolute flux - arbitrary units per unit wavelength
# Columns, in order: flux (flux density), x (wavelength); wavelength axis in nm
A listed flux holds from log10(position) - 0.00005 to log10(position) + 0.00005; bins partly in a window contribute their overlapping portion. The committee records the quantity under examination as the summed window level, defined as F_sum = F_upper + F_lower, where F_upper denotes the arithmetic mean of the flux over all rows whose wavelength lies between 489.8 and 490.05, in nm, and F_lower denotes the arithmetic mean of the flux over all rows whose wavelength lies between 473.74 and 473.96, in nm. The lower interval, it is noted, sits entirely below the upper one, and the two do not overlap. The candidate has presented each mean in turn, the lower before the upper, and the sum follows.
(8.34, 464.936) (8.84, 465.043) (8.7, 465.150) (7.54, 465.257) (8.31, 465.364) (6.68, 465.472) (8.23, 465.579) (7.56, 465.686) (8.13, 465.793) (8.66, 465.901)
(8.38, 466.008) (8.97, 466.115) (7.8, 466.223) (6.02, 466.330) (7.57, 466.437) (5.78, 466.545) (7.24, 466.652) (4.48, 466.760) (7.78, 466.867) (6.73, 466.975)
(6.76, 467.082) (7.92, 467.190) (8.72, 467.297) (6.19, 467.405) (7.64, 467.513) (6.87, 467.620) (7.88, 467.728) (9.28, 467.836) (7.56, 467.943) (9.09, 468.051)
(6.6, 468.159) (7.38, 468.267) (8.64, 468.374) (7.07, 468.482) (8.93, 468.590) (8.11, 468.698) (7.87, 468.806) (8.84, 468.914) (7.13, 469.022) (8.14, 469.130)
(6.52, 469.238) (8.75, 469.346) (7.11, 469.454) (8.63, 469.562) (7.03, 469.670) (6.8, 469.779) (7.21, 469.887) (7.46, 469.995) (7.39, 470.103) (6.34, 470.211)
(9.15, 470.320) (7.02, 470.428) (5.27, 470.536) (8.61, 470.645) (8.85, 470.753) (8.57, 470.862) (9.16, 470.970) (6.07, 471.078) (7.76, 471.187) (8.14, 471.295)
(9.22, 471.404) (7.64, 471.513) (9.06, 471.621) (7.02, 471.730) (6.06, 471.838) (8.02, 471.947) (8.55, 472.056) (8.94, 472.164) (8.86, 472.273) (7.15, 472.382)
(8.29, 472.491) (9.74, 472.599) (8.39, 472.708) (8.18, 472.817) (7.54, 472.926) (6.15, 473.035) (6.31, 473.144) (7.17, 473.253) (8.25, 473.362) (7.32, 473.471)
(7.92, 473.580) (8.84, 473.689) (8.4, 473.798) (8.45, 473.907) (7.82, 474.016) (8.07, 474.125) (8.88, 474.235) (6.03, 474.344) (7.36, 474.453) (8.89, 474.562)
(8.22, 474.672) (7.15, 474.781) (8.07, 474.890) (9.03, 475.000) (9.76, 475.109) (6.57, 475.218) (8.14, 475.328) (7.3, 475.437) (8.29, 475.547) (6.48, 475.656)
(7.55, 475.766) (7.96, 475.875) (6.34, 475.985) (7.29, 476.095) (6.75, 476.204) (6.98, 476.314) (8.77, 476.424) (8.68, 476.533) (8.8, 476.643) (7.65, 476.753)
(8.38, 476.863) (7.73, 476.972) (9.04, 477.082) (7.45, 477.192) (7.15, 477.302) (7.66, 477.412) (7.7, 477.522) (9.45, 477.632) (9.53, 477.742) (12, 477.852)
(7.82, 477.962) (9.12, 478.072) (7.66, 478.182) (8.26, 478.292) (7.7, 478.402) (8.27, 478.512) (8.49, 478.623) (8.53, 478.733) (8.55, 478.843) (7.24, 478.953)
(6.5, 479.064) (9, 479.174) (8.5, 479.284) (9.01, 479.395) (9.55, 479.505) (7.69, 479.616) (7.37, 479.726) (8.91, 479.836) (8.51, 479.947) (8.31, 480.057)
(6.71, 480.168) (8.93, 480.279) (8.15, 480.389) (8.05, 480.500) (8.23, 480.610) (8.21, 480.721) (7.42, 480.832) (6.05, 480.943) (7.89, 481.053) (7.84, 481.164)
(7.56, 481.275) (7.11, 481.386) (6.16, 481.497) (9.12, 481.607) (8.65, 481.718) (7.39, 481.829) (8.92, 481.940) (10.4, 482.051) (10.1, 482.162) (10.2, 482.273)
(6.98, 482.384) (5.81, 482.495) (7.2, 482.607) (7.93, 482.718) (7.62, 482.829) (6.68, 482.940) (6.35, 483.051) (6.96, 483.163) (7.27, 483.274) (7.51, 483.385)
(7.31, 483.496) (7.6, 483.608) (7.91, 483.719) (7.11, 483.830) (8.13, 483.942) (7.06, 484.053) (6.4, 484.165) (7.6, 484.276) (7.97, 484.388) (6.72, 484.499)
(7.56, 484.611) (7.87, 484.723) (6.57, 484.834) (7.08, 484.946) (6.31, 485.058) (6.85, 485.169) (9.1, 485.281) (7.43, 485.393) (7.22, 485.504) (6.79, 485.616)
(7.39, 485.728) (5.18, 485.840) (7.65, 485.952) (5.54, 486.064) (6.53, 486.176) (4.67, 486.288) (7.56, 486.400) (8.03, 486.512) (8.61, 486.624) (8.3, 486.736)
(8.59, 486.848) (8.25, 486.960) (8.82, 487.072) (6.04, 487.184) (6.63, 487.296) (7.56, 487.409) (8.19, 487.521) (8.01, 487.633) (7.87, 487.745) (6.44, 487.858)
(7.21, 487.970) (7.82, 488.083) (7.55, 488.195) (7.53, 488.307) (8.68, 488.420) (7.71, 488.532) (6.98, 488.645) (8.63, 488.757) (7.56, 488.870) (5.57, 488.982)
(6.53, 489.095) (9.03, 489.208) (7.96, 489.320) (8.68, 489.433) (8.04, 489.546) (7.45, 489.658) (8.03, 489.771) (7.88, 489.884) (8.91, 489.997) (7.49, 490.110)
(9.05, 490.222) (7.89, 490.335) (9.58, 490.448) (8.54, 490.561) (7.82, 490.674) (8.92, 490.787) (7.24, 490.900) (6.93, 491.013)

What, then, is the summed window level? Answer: 16.8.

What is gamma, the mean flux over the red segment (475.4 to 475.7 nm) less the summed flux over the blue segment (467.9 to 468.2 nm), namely -15.9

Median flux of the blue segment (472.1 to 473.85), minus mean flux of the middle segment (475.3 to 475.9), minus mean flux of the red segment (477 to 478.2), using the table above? -8.0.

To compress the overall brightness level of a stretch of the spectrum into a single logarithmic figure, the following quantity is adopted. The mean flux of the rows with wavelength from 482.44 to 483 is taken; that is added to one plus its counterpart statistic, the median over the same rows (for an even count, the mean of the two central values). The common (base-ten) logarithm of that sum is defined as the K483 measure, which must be 1.18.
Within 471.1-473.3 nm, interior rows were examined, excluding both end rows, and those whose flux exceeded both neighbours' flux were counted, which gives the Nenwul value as 4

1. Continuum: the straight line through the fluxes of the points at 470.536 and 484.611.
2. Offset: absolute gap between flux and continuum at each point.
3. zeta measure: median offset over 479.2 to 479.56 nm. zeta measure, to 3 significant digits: 2.30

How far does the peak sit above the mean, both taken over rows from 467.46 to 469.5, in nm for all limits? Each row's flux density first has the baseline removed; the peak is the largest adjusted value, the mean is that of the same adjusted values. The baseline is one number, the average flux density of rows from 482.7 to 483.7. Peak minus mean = 1.4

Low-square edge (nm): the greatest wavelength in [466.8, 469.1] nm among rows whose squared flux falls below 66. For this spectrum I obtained 469.022 nm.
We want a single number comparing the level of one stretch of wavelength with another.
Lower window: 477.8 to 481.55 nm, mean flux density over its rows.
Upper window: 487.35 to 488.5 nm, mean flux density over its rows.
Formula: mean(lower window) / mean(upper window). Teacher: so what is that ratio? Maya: 1.05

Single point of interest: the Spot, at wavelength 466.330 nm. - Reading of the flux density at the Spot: 6.02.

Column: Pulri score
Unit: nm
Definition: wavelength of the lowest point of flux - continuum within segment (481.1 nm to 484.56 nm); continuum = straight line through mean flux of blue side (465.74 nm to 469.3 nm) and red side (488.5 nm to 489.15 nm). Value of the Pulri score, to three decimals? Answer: 482.495 nm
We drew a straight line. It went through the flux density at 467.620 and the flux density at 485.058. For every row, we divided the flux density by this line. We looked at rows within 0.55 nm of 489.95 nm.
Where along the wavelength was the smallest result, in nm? 489.658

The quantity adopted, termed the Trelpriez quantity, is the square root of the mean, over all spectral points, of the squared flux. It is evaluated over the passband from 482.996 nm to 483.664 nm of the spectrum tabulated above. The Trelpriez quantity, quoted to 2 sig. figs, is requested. 7.2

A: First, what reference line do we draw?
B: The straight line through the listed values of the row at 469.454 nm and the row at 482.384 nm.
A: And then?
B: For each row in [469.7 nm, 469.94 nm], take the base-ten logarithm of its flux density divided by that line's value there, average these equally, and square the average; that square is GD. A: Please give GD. 0.0000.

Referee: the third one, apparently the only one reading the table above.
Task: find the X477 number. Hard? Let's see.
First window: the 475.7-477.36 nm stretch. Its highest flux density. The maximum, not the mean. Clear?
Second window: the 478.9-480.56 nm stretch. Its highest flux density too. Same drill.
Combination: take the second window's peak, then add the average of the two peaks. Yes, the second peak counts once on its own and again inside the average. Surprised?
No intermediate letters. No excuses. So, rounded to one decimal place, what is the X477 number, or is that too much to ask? 18.8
